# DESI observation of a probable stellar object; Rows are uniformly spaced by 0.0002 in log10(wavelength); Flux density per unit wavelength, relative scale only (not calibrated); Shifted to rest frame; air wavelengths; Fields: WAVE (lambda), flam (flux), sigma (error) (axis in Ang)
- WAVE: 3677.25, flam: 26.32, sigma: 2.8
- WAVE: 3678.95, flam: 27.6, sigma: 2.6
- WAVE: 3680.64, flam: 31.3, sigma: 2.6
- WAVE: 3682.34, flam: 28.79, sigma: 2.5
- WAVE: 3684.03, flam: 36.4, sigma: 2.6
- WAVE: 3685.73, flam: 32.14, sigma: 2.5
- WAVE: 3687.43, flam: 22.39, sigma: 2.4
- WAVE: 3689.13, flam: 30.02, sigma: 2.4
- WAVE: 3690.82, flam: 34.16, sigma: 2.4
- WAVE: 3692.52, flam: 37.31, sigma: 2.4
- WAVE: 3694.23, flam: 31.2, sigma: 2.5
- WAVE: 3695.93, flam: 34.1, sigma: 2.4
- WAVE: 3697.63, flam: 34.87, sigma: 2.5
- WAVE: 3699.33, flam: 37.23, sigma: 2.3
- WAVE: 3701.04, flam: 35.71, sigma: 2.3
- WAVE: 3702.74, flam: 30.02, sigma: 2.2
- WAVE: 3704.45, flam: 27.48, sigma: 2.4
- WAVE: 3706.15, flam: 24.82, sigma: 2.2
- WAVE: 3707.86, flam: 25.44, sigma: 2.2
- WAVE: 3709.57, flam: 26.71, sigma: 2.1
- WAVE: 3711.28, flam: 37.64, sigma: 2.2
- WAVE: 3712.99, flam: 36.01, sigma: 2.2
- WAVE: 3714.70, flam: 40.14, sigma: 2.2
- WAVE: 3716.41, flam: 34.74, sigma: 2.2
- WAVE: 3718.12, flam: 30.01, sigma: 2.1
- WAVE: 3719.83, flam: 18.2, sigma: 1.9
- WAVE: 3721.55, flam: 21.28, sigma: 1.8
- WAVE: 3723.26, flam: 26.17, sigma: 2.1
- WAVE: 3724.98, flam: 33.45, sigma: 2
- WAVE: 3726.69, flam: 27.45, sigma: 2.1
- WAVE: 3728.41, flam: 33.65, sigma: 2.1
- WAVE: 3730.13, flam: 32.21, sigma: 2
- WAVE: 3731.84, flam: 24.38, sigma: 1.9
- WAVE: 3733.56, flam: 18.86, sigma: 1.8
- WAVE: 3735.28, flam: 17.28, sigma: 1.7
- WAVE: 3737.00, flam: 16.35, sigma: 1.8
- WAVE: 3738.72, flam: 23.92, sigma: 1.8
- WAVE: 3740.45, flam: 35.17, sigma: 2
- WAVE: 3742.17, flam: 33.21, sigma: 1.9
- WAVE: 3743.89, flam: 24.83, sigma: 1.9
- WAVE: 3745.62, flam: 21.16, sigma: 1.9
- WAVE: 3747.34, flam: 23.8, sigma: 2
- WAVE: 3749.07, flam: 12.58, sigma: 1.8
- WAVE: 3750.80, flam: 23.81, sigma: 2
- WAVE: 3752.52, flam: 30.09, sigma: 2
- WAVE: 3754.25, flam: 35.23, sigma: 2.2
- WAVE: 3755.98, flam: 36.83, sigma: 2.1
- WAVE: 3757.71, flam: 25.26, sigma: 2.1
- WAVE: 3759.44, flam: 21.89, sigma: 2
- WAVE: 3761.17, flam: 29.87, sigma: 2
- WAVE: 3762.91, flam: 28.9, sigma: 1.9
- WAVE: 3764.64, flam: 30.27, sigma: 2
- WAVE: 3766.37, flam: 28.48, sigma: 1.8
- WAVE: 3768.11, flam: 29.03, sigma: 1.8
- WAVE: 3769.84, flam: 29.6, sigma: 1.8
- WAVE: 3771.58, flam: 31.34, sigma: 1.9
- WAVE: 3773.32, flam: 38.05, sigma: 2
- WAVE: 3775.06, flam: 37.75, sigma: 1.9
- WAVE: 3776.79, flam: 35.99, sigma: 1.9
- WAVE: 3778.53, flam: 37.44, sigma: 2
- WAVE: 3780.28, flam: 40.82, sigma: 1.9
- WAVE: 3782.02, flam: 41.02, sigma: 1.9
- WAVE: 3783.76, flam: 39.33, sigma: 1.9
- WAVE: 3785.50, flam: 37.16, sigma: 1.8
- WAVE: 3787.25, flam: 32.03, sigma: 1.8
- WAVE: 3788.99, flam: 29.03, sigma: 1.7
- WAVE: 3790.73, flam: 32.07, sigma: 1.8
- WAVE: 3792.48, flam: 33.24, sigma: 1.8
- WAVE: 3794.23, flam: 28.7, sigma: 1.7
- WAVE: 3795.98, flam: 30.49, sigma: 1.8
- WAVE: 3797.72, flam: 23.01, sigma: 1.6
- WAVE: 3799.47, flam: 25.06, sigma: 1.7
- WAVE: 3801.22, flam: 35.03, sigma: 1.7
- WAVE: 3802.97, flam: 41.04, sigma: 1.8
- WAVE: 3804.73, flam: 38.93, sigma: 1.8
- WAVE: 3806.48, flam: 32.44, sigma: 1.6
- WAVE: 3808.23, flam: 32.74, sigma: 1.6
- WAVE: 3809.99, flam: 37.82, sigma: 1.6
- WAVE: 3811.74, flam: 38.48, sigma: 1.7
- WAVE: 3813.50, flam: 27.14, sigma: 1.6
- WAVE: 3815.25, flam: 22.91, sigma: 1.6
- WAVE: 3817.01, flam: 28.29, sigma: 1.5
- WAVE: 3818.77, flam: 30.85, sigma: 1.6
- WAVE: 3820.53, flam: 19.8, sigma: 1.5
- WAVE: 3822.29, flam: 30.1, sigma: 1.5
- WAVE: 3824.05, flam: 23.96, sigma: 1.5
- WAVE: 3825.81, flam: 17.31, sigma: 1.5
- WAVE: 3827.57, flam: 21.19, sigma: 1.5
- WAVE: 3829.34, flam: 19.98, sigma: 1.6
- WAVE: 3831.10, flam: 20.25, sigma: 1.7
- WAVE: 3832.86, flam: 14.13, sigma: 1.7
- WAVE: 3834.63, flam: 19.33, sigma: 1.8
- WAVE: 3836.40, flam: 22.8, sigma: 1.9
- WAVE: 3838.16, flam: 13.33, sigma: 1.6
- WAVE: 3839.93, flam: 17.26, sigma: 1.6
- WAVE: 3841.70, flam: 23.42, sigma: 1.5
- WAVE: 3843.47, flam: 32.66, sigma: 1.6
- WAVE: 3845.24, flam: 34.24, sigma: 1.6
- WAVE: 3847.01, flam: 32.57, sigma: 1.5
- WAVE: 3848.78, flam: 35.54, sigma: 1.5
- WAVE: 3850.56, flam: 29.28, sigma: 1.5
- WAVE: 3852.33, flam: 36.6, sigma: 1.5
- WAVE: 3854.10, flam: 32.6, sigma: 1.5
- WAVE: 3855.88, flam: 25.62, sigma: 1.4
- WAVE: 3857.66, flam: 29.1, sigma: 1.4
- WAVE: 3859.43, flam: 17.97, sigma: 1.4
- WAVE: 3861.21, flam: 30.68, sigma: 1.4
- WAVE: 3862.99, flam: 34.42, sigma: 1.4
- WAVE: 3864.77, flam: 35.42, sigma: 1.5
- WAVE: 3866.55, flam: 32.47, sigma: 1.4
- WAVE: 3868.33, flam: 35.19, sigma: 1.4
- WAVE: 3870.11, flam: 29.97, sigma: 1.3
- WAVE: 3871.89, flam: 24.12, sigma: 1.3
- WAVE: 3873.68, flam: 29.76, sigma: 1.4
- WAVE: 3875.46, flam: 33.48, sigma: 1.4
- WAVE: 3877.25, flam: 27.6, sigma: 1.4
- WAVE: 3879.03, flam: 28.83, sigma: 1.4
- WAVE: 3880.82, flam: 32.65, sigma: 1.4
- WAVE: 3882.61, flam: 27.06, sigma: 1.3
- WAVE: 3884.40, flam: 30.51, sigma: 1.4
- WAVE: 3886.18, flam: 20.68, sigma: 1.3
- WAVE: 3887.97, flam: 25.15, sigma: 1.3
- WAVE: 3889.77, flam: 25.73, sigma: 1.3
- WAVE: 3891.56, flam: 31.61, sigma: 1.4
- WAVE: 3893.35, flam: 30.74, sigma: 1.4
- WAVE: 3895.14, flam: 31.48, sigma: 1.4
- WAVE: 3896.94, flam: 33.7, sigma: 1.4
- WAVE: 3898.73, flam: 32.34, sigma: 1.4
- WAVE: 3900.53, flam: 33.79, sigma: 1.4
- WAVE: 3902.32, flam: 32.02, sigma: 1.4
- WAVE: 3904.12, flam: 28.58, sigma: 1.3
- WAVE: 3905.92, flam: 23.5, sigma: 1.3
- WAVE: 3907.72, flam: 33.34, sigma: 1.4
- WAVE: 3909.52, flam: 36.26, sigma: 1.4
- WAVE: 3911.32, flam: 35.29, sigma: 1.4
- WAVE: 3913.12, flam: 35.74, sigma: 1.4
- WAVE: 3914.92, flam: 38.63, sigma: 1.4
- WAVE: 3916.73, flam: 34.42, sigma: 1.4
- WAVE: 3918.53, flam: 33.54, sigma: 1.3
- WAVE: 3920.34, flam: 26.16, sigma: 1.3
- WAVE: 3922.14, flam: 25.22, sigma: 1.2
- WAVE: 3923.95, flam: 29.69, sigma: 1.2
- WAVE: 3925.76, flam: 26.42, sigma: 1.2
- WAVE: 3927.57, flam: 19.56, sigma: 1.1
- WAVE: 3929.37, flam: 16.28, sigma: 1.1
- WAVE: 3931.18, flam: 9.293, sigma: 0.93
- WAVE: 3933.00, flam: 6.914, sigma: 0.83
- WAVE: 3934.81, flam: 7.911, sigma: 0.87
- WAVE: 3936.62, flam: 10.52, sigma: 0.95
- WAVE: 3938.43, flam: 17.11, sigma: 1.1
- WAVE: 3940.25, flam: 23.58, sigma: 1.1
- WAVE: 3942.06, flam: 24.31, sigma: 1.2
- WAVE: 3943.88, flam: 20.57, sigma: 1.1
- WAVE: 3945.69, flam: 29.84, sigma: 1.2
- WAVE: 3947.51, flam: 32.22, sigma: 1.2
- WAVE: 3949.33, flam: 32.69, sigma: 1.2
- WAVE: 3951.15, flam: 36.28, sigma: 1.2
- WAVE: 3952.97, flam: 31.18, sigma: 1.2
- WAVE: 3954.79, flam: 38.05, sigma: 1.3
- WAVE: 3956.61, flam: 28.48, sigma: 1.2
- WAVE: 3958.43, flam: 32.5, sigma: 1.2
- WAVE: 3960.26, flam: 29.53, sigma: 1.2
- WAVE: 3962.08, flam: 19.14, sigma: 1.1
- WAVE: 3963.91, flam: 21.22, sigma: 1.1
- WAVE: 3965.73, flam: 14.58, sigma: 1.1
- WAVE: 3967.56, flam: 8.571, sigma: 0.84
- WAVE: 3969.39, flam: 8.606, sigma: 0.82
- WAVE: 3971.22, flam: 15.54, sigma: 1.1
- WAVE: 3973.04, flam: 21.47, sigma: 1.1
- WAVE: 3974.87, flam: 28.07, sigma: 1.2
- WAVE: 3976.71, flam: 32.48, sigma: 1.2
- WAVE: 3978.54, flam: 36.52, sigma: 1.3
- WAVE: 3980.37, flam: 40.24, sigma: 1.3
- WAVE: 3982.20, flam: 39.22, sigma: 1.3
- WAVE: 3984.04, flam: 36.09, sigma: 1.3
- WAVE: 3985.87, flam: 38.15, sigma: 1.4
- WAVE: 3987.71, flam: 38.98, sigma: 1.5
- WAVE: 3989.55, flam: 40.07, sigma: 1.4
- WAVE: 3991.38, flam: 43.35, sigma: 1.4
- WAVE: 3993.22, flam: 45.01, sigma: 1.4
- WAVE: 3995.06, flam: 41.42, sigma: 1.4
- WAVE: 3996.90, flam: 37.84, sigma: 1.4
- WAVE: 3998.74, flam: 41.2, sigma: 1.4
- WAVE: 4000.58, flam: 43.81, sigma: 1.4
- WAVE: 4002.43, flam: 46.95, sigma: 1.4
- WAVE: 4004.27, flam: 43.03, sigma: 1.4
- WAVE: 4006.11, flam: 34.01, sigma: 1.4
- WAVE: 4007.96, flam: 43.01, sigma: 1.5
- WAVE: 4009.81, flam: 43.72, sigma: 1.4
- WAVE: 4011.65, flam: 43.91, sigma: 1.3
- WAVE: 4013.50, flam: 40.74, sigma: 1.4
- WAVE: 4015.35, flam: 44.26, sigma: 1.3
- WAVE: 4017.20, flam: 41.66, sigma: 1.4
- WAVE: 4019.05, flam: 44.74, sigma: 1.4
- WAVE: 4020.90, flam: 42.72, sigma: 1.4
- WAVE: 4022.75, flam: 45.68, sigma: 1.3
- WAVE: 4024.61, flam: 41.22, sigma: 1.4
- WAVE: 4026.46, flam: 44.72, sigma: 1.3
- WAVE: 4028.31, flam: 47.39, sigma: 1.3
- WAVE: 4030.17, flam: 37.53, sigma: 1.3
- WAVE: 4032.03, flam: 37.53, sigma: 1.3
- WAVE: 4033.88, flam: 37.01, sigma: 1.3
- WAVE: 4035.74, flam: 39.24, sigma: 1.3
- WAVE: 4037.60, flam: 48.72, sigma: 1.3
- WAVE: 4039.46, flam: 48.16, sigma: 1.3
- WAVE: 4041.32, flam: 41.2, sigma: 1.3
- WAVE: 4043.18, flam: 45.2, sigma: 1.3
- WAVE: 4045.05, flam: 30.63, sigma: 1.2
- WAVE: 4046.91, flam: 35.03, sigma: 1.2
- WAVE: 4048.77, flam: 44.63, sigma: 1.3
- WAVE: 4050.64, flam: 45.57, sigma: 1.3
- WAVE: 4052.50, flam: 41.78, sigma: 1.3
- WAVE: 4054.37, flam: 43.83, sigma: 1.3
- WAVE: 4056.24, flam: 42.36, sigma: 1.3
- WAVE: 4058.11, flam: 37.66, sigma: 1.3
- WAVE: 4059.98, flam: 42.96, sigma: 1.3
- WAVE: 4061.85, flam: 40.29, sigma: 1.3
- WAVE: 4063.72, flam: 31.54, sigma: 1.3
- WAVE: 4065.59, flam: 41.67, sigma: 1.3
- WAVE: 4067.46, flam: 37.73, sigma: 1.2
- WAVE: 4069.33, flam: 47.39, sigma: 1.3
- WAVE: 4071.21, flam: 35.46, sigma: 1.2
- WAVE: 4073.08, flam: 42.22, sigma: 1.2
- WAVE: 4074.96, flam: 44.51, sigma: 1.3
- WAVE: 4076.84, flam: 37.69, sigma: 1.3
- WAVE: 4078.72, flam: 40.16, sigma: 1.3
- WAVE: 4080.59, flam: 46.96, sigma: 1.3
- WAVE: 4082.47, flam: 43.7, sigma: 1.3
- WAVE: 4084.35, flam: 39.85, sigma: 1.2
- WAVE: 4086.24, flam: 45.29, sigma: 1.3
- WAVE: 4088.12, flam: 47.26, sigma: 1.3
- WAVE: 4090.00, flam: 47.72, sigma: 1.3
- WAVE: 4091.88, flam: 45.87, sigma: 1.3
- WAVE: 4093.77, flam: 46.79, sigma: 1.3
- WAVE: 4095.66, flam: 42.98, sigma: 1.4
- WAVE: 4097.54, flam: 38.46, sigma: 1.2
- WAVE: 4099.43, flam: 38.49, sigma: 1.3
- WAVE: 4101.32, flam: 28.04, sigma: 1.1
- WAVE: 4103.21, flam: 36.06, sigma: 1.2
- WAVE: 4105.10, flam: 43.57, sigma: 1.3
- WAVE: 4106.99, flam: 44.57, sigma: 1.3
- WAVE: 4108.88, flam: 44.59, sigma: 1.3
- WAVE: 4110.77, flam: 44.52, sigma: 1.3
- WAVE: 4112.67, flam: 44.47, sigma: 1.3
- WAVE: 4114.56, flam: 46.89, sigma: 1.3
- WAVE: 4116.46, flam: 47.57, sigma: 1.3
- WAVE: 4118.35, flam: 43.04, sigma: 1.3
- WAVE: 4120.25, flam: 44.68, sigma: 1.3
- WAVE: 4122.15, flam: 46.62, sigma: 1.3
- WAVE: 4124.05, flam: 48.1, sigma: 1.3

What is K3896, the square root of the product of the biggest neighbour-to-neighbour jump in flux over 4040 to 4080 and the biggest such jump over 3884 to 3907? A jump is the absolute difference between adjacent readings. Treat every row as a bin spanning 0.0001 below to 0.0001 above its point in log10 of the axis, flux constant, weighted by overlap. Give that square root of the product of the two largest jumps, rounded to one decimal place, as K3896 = 12.0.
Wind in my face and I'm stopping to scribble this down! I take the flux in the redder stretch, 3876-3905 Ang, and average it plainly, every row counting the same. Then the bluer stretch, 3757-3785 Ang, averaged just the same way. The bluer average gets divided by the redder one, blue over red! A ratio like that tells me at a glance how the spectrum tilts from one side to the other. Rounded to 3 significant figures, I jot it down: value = 1.11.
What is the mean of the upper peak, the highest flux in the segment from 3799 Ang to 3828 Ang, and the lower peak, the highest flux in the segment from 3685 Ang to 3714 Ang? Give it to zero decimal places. 39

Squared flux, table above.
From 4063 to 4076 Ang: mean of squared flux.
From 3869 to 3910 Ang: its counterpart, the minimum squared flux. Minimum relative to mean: 0.26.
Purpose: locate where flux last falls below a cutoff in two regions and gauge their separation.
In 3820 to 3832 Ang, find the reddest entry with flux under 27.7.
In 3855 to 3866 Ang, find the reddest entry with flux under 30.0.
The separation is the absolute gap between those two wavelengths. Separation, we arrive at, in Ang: 28.3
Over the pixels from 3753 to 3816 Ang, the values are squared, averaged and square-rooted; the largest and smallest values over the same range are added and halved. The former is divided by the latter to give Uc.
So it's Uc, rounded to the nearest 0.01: 1.05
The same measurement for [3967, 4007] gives 1.31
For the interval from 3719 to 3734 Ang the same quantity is 1.03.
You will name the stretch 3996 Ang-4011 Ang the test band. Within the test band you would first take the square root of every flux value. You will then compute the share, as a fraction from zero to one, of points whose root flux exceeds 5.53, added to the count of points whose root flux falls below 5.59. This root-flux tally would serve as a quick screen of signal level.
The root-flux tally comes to 1.0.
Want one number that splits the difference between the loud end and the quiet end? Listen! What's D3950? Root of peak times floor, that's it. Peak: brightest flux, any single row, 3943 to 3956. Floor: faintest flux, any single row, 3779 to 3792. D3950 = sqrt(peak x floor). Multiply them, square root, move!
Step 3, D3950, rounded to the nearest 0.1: 33.2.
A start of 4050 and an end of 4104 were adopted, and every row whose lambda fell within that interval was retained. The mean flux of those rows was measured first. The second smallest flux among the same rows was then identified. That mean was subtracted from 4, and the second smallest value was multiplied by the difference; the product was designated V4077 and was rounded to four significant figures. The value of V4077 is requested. -1179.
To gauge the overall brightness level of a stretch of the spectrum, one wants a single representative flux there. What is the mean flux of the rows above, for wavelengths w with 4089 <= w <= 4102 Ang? 41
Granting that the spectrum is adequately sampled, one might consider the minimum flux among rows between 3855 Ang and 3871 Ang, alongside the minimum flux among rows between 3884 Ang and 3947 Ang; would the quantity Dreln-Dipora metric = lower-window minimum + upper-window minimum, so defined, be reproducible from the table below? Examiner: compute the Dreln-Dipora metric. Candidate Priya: 24.9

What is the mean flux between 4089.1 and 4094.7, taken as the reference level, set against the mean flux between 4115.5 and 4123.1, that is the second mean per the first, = 0.97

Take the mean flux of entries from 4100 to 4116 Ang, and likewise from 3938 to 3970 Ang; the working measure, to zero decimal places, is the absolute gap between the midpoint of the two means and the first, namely 8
